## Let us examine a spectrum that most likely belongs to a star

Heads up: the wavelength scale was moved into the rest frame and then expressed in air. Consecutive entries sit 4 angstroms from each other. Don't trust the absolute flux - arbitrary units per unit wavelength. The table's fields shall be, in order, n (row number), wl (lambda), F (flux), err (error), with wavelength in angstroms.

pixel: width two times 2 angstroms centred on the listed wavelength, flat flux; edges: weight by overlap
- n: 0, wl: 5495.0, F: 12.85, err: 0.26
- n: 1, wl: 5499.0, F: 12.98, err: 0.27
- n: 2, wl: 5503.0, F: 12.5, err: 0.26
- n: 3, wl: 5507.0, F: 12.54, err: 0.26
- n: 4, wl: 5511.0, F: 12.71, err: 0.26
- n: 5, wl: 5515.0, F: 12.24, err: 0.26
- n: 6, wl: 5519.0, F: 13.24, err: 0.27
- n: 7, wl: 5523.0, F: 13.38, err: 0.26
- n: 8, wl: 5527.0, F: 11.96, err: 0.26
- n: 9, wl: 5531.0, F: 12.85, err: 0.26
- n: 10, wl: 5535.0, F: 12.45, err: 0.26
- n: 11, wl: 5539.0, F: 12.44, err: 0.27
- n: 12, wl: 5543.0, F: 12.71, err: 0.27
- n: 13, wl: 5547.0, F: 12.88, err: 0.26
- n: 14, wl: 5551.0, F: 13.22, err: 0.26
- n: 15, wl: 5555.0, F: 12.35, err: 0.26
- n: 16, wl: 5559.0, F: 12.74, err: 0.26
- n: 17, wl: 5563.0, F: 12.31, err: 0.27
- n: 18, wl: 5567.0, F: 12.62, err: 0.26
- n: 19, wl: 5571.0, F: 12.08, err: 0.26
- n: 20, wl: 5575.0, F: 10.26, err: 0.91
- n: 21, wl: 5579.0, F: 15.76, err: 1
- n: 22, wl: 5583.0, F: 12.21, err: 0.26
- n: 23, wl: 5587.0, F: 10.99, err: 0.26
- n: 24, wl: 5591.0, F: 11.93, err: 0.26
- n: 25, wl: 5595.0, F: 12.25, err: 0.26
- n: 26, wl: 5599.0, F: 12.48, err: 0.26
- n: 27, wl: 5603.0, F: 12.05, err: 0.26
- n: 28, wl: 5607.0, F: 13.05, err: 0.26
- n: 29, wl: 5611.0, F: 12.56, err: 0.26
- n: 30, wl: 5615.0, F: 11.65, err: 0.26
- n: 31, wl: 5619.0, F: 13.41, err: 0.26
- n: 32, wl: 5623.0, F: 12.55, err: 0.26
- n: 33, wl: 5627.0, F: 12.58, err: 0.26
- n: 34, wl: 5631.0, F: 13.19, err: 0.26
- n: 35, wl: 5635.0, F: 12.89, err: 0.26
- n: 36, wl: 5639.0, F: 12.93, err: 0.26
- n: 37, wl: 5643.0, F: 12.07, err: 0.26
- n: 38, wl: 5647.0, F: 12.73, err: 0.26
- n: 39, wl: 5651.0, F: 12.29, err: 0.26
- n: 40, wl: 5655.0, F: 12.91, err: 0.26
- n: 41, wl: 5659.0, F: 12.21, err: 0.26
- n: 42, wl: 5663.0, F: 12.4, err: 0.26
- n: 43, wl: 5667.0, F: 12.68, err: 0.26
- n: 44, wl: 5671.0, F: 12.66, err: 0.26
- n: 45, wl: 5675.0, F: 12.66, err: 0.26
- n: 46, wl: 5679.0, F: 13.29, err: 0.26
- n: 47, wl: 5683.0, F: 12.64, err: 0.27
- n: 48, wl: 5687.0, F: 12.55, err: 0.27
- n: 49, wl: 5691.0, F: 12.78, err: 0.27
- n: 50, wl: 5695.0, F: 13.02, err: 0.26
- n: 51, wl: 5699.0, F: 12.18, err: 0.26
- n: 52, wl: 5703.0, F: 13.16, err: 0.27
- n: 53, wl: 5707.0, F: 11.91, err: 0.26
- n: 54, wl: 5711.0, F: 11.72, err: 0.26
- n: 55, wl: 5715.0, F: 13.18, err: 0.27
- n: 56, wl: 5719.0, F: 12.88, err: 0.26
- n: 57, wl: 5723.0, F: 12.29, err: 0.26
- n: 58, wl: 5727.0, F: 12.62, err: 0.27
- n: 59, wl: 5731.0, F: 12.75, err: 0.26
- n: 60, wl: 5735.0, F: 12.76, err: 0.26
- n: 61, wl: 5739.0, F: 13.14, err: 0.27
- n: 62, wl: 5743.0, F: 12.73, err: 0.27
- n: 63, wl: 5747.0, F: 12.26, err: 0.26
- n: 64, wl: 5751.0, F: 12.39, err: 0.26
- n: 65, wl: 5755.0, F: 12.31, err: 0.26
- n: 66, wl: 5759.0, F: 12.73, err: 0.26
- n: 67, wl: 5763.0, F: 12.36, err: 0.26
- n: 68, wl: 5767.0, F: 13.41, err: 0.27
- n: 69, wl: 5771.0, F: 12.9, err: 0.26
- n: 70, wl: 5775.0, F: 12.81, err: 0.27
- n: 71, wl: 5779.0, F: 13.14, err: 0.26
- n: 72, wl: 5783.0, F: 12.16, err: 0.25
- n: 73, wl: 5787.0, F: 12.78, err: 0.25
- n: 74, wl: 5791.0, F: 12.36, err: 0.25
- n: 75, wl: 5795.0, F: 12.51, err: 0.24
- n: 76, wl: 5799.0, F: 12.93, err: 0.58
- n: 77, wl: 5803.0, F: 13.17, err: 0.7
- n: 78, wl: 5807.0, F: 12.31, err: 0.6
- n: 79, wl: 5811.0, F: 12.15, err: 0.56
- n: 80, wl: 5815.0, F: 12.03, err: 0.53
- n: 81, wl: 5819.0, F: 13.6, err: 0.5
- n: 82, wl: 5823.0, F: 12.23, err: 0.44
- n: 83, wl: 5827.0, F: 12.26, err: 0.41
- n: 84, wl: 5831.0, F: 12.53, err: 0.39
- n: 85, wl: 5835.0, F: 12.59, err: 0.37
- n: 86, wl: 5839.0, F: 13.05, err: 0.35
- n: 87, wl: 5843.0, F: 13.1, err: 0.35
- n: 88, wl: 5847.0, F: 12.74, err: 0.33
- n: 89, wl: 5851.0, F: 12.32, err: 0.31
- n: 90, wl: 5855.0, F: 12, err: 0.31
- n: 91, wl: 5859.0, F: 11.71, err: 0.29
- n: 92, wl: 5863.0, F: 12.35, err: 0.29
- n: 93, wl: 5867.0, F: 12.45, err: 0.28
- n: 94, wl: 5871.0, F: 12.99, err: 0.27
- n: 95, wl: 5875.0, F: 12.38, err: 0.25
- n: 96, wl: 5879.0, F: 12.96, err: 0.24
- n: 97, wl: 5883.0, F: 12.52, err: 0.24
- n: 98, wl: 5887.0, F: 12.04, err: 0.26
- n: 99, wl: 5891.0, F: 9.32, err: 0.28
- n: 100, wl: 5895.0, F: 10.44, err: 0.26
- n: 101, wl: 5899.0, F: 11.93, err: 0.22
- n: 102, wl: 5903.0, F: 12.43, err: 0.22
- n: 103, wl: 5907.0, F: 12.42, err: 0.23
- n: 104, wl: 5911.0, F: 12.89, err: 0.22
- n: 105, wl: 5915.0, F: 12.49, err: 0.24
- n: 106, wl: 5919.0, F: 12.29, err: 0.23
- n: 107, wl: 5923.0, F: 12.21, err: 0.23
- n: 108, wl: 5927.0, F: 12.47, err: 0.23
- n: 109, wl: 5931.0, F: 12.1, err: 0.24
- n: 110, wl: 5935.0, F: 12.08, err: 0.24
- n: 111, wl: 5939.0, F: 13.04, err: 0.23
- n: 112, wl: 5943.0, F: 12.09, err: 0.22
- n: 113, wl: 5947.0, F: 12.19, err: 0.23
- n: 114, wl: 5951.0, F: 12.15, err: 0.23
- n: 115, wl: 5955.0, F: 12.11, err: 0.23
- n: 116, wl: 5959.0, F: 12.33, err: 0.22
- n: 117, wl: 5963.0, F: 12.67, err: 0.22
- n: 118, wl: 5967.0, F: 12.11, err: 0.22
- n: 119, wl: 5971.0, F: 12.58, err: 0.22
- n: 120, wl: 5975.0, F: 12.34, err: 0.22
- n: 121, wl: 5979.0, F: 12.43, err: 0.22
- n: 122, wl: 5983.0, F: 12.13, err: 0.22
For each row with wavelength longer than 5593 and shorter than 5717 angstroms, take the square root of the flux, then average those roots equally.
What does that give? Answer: 3.55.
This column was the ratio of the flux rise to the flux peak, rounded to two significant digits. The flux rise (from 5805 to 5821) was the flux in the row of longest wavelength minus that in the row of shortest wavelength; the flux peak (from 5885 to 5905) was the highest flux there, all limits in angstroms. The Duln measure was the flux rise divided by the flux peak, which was 0.10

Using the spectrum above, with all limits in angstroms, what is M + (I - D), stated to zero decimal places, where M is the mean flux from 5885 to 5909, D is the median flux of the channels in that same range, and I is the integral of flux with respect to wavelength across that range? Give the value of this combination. 274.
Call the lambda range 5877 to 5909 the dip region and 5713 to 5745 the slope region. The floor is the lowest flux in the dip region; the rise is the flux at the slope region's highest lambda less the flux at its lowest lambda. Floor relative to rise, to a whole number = -21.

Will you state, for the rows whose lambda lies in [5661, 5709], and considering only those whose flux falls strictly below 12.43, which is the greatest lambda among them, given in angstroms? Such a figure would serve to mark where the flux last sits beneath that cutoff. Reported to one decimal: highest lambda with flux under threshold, 5707.0 angstroms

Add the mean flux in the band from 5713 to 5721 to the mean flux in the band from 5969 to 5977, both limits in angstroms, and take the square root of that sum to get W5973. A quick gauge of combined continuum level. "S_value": 5.05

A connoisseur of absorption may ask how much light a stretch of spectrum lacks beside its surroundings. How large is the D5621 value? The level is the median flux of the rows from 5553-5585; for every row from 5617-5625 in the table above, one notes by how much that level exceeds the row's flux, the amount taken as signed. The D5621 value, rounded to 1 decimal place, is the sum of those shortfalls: -1.3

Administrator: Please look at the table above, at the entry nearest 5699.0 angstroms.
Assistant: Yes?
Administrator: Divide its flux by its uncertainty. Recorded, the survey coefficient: 46.8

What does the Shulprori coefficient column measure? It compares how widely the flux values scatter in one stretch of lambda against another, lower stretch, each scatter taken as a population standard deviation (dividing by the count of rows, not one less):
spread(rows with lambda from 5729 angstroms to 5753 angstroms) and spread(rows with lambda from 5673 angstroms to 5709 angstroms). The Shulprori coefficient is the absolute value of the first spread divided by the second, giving 0.68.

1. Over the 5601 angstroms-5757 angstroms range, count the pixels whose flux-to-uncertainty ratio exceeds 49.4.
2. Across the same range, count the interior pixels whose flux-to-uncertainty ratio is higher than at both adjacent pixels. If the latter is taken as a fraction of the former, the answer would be 1.4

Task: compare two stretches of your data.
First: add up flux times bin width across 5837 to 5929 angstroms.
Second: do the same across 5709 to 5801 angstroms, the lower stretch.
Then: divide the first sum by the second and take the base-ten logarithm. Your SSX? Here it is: -0.015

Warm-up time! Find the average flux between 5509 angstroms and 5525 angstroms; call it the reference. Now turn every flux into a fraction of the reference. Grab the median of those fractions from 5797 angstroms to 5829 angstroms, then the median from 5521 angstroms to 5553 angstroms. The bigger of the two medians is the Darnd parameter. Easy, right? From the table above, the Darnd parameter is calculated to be 0.991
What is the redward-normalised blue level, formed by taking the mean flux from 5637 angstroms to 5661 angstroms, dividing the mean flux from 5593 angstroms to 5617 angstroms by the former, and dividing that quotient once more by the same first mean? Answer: 0.0787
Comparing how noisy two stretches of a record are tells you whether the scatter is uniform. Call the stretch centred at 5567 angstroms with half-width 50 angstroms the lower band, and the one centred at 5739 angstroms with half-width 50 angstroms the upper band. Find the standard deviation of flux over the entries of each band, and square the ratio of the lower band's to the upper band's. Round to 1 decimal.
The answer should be 5.1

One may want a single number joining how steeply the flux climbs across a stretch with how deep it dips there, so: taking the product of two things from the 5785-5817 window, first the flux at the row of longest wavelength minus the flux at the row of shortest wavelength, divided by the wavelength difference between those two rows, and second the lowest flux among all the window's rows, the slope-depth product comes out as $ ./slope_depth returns -0.32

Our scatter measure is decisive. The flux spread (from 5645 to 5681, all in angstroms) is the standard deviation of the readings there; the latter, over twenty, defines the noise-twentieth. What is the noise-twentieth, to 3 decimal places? 0.016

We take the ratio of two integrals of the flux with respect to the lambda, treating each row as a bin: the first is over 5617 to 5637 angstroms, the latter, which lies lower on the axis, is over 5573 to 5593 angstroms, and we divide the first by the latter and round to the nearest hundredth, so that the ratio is 1.06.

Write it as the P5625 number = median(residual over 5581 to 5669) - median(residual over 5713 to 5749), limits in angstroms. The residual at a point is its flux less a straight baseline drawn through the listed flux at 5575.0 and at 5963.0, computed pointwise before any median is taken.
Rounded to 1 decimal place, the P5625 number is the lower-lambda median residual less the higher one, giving 0.4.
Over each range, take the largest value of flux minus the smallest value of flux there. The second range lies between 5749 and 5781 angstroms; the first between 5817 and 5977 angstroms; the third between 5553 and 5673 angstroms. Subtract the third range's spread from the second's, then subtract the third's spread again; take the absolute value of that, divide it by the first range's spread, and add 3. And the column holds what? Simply 5.3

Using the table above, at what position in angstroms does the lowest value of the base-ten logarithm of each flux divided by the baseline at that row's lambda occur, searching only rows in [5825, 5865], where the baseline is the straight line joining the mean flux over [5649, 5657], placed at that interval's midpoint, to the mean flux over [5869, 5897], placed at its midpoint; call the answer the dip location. 5859.0 angstroms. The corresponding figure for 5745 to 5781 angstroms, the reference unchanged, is 5747.0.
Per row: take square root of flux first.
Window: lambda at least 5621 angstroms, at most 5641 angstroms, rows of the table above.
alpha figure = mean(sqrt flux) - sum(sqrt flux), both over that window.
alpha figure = -14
